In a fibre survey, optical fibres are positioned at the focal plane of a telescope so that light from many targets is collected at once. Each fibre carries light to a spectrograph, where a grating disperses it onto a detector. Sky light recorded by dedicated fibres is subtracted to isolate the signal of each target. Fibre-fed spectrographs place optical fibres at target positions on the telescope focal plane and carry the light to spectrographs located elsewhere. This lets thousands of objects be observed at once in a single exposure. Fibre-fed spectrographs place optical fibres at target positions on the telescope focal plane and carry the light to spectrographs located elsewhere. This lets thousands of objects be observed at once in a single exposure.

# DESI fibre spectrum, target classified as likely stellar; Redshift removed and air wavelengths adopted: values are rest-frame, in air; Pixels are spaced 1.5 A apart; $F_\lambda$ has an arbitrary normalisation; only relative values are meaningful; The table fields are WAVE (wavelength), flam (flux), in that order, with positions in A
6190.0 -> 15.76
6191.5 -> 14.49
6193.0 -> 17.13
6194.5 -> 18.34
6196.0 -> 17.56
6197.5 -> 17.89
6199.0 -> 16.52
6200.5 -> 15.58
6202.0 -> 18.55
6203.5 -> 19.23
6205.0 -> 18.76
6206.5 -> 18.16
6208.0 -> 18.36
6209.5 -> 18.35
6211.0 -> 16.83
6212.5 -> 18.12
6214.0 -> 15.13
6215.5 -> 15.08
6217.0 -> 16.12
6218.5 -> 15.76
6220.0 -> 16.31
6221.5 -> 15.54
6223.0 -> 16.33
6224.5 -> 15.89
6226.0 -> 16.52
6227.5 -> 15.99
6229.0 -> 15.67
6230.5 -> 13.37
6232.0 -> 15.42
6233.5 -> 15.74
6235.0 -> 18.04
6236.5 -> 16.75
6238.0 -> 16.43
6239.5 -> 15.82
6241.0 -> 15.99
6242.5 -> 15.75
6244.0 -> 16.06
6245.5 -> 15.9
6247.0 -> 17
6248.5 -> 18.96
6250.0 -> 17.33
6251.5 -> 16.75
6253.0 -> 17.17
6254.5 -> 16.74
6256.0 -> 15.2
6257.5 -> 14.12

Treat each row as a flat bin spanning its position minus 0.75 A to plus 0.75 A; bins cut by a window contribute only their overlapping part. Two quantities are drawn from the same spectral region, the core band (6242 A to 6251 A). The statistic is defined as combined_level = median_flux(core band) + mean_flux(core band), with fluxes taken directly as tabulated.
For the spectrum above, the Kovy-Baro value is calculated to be 33.4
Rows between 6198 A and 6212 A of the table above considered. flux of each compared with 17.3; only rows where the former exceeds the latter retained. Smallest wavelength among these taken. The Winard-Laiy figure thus 6202.0 A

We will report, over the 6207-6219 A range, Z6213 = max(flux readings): 18.36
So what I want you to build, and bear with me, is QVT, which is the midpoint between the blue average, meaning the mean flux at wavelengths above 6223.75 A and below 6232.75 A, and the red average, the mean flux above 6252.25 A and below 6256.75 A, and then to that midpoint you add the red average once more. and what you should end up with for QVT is 32.3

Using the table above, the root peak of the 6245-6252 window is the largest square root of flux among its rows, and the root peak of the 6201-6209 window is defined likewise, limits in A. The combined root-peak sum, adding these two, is 8.7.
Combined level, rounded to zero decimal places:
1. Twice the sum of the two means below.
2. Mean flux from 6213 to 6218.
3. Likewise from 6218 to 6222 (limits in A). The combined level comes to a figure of 63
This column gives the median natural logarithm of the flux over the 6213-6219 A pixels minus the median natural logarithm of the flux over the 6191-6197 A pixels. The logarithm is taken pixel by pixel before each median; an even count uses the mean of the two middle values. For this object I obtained -0.116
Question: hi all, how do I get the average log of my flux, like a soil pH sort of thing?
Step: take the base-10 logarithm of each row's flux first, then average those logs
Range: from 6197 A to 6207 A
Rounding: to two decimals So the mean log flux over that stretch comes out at 1.25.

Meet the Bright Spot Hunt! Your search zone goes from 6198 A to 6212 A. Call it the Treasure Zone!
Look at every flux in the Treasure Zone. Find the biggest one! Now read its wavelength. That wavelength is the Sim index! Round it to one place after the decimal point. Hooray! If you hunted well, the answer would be 6203.5 A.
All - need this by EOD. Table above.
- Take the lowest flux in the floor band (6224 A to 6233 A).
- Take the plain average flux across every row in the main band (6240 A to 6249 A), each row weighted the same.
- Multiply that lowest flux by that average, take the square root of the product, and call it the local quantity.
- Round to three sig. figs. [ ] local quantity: 14.9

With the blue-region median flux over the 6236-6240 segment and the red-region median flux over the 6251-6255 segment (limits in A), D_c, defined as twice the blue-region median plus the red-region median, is 49.6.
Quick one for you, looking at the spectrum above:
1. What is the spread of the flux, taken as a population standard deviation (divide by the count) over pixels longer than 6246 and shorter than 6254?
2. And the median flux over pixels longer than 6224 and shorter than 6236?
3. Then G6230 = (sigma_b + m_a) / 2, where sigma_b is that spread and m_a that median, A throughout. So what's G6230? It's 8.30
